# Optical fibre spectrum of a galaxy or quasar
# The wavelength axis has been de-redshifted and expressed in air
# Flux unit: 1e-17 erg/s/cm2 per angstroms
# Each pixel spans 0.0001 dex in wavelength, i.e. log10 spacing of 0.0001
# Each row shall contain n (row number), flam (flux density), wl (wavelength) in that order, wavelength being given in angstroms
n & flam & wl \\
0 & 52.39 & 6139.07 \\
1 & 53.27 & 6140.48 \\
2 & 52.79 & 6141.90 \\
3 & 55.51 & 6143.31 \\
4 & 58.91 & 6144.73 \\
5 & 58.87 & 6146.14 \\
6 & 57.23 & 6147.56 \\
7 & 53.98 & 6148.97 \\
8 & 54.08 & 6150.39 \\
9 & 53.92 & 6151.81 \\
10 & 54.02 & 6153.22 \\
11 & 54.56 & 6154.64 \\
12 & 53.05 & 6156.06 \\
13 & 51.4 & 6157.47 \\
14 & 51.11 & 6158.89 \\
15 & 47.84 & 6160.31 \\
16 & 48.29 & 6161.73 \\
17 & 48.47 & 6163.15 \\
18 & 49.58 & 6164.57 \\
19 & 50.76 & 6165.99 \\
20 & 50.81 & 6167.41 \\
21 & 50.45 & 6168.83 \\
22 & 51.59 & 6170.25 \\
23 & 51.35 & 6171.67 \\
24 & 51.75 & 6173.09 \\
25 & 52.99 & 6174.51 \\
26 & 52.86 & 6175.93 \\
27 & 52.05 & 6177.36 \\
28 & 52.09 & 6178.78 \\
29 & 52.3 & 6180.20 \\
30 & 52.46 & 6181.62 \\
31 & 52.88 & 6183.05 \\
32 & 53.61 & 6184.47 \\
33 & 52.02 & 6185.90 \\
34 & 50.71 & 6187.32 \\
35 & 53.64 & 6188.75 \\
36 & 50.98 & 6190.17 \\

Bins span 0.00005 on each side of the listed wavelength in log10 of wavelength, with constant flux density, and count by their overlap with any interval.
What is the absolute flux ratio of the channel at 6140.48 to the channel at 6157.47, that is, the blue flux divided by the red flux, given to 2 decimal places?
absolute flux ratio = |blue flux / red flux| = 1.04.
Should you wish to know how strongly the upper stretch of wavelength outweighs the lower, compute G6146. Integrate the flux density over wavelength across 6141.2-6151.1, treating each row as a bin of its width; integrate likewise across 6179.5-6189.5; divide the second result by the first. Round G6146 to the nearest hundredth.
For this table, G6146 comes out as 0.95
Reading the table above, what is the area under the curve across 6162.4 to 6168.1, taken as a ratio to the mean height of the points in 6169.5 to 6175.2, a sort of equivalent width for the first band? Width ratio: 5.5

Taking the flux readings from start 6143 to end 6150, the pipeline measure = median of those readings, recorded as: 57.2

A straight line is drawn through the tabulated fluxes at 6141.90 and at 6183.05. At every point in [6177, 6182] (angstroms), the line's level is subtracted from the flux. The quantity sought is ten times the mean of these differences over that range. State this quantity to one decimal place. -6.5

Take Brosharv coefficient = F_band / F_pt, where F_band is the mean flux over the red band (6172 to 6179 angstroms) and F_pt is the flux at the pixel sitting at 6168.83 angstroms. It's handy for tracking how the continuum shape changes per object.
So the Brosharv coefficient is 1.04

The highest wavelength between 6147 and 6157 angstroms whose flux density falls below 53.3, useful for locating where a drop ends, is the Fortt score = 6156.06 angstroms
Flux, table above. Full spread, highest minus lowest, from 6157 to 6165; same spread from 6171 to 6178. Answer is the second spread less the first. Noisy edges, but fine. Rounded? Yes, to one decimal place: -1.9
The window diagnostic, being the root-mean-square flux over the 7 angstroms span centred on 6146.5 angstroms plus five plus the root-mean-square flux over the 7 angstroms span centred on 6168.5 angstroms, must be 113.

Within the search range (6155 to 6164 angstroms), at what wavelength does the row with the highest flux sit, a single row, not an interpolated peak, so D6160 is 6156.06 angstroms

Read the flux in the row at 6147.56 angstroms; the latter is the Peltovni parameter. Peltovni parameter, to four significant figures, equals 57.23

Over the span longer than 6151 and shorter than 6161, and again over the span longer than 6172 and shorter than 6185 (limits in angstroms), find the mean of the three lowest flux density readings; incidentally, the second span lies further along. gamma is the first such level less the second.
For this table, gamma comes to -2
